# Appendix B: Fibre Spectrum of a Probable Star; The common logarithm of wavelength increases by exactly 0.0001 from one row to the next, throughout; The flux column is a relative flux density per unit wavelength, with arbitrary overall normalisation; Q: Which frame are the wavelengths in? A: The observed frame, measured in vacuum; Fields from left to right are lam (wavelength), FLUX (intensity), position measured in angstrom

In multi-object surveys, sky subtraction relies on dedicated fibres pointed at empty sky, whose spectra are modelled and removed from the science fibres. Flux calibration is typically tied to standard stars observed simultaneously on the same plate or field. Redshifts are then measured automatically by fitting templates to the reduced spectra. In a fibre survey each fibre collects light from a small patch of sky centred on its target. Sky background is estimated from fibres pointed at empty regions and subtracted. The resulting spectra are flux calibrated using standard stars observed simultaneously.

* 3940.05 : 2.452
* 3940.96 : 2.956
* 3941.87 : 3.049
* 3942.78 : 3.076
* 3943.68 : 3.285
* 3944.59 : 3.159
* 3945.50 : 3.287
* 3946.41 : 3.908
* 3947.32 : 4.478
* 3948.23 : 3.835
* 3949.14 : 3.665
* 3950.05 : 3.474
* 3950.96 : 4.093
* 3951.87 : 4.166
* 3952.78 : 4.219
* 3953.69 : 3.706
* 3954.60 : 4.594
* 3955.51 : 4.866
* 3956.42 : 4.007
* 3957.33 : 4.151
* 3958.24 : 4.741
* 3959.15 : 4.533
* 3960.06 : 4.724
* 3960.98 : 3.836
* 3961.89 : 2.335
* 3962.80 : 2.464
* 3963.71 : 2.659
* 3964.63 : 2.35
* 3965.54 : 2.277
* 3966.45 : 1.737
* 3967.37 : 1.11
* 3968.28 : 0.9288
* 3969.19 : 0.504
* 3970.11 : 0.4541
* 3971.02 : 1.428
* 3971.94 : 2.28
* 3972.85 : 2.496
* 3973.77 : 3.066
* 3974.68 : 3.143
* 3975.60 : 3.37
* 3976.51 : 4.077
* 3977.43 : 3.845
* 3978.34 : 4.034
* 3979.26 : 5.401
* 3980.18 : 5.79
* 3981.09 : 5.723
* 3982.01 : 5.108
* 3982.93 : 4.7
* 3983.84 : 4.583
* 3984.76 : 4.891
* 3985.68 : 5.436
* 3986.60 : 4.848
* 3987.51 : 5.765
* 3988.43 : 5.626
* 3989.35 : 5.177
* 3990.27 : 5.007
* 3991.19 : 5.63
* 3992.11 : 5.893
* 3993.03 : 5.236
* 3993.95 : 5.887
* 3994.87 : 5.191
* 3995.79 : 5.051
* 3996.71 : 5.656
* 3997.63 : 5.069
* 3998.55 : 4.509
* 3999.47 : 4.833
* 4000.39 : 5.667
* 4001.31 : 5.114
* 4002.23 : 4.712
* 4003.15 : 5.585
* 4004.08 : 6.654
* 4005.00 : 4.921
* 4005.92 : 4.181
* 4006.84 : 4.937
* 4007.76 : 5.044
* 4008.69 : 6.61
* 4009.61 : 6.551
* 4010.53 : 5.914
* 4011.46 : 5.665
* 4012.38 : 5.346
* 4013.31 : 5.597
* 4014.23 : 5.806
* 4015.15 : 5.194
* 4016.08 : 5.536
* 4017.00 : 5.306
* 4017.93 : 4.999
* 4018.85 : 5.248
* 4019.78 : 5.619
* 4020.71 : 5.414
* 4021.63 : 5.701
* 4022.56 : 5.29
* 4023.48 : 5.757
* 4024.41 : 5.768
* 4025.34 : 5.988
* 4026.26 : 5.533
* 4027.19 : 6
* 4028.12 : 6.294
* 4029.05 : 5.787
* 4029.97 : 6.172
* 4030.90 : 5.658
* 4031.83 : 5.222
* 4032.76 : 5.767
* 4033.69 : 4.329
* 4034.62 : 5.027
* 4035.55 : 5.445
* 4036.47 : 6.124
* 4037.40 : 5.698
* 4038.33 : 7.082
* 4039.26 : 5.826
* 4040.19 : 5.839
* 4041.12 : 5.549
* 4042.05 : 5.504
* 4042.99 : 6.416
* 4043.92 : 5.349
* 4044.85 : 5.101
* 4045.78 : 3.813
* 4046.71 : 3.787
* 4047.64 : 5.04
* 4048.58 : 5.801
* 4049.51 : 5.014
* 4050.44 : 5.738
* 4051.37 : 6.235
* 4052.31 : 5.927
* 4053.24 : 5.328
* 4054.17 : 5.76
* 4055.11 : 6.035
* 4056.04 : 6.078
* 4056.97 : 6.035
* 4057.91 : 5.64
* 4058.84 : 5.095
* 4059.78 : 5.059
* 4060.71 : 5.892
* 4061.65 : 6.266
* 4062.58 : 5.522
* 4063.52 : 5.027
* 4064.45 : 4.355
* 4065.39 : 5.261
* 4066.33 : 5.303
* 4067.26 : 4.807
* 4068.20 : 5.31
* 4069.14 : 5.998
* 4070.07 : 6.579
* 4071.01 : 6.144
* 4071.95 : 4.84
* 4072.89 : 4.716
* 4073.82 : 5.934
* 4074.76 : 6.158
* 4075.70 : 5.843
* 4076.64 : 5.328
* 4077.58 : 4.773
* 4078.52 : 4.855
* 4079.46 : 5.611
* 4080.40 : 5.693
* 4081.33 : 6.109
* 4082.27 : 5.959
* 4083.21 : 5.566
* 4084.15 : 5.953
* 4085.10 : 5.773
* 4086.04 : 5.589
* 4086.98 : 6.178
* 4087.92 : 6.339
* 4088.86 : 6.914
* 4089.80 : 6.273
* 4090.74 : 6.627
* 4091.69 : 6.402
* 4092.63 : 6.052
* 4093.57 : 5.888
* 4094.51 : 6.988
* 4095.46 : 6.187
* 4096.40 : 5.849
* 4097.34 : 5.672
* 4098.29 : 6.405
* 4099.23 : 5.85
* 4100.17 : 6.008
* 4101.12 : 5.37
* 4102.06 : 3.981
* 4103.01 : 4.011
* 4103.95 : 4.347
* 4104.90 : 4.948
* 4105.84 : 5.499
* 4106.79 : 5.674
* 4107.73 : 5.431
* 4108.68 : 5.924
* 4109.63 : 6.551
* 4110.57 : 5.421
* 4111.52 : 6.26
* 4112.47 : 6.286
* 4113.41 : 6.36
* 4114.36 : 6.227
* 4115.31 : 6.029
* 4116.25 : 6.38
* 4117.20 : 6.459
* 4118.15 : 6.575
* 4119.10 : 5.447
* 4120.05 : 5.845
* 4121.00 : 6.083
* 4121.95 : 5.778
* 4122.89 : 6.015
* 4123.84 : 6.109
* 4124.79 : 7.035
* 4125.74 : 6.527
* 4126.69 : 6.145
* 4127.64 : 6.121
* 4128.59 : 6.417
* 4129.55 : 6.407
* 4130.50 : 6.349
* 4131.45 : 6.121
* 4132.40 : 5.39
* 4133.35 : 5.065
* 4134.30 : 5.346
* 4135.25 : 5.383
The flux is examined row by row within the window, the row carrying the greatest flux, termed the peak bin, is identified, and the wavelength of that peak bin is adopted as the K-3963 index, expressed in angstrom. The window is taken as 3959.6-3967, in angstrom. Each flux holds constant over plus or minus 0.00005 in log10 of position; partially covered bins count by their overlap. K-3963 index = 3960.06 angstrom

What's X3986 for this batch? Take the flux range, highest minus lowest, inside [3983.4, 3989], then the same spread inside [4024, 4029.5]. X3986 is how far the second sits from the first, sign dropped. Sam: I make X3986 0.42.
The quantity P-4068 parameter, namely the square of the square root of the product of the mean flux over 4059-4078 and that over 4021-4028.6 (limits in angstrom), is 32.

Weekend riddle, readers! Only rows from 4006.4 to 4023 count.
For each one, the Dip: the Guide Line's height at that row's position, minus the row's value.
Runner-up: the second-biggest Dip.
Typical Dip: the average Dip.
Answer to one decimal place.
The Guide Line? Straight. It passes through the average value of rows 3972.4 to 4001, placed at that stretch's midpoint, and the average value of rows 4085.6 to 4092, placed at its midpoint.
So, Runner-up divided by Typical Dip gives -0.8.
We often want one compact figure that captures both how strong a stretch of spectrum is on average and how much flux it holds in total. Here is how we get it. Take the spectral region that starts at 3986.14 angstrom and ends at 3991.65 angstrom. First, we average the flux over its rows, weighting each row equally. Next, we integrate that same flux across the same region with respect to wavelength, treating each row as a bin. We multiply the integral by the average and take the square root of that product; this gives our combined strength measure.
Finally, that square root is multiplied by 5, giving 62.7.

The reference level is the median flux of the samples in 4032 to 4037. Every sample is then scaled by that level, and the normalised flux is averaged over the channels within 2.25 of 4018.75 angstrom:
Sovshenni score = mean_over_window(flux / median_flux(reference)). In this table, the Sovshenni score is 0.98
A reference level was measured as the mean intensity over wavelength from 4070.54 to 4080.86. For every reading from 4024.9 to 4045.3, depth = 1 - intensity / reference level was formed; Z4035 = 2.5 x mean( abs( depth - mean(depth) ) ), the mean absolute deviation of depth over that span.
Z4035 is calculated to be 0.185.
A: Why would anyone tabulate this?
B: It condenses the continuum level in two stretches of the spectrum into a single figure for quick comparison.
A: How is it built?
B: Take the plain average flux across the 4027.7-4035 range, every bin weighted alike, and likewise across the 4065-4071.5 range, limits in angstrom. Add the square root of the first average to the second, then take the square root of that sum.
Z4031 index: 2.83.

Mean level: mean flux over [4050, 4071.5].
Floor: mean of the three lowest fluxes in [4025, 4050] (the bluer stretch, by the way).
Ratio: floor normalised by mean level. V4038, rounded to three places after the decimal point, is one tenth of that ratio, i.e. 0.071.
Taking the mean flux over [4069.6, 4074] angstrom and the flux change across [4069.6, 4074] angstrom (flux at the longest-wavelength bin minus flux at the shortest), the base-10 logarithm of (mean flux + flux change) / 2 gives 0.40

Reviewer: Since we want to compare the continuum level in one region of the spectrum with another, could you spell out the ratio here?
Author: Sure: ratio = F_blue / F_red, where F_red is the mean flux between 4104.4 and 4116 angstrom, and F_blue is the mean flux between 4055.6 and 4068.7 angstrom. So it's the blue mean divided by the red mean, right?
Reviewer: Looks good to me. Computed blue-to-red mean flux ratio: 0.92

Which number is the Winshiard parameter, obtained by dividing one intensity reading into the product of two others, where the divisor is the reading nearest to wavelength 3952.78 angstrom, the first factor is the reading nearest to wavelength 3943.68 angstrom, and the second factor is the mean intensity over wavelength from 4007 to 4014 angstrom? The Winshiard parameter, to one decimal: 4.5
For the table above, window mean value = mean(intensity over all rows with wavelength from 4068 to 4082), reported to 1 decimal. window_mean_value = 5.6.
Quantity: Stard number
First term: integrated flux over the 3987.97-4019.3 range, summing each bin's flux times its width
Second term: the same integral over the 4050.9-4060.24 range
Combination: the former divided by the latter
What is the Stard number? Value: 3.2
